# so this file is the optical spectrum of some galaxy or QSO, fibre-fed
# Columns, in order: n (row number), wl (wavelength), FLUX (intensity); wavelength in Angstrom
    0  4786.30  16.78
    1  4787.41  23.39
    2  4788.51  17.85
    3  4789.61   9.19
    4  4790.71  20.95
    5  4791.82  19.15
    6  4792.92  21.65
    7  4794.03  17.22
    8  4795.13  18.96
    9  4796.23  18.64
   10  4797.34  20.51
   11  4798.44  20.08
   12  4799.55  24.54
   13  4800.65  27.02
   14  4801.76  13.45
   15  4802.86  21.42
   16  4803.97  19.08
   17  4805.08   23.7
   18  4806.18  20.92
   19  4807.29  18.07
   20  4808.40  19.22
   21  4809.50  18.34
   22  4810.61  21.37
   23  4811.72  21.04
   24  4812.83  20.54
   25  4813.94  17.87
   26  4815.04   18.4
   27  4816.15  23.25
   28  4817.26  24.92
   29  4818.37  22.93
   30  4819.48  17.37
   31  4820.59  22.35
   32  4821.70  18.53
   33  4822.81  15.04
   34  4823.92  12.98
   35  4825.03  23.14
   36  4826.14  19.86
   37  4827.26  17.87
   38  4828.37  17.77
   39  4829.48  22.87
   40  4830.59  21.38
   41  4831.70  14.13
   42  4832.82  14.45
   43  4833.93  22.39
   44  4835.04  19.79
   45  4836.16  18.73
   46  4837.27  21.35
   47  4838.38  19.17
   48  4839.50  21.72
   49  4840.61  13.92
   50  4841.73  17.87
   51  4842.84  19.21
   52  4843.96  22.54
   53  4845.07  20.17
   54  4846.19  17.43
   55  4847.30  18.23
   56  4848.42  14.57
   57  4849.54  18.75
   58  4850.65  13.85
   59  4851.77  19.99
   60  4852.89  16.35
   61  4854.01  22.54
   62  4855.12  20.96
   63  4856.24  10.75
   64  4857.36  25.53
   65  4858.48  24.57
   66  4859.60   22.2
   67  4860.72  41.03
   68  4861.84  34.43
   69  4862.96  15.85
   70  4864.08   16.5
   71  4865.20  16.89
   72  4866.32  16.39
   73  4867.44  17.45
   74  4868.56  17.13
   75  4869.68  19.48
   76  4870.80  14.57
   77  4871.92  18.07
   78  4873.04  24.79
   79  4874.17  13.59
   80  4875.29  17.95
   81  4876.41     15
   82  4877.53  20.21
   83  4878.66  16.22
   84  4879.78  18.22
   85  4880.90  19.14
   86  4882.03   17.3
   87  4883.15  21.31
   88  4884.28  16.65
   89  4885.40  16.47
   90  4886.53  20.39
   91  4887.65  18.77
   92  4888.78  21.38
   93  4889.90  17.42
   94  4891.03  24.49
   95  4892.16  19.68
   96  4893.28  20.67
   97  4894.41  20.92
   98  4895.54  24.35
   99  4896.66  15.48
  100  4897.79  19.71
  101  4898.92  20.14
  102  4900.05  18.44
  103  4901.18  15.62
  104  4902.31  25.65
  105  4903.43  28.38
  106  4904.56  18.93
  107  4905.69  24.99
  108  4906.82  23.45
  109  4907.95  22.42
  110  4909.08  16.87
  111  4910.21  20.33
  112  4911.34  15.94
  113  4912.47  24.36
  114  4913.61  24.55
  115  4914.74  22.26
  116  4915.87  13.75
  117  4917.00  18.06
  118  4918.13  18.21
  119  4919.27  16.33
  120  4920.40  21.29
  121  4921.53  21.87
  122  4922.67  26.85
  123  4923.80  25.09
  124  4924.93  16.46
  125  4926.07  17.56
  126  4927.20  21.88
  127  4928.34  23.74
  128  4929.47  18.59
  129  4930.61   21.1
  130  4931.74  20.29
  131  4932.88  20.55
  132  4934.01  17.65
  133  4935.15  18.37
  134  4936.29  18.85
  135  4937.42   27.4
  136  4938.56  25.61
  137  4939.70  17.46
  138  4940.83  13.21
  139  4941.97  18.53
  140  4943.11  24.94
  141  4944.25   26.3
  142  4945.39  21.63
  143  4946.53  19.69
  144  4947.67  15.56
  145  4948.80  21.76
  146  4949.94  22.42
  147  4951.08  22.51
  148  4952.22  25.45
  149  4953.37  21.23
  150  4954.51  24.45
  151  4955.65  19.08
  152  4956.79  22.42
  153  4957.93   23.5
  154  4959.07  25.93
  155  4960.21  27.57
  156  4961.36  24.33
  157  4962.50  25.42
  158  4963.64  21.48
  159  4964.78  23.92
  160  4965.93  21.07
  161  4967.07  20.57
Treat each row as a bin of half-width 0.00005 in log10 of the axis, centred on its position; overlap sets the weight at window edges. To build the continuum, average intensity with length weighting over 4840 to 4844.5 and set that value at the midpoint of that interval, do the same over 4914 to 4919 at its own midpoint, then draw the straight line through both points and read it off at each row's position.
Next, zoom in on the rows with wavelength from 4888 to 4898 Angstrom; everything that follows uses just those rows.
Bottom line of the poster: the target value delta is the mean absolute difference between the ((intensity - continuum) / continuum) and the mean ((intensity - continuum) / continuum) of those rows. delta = 0.116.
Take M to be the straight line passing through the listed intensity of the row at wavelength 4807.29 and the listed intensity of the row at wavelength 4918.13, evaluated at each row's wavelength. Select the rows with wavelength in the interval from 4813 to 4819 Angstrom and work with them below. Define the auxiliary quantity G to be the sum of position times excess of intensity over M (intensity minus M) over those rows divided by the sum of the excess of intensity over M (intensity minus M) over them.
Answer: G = 4817.2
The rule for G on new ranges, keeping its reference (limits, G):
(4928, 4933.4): 4930.2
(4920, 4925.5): 4922.3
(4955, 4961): 4958.8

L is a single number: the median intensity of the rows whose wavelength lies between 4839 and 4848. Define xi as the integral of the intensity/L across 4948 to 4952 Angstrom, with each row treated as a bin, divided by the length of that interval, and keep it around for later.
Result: 1.18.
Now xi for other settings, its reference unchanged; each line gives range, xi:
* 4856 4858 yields 1.04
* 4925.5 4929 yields 1.12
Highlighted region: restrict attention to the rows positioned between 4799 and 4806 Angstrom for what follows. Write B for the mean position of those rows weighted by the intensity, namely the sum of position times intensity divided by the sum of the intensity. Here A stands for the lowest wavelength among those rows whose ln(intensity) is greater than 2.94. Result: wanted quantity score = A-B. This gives -2.7 Angstrom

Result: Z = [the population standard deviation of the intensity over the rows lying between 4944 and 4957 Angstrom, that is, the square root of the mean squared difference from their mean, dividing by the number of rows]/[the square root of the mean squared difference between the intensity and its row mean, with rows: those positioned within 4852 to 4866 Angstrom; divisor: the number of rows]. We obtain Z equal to 0.34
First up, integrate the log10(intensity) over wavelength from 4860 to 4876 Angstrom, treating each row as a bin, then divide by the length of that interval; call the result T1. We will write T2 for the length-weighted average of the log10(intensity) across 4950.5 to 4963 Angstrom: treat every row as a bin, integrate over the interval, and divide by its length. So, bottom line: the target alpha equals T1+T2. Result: 2.66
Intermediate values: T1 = 1.28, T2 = 1.37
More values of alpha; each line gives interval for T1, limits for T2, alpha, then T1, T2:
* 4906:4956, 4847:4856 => 2.56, 1.31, 1.24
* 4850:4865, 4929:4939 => 2.63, 1.31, 1.32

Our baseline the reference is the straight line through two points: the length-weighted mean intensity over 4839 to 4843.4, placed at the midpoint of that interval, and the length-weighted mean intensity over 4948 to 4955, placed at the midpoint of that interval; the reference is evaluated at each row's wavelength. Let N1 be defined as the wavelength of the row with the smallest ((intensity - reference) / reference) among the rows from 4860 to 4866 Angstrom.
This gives 4862.96 Angstrom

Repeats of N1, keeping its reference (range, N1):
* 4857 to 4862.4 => 4859.60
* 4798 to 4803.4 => 4801.76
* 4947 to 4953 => 4947.67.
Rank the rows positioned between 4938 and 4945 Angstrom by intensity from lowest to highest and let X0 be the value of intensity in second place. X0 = 17.46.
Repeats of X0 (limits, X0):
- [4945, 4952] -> 19.69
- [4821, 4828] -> 15.04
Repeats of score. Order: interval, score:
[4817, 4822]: -2.1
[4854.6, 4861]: -3.3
